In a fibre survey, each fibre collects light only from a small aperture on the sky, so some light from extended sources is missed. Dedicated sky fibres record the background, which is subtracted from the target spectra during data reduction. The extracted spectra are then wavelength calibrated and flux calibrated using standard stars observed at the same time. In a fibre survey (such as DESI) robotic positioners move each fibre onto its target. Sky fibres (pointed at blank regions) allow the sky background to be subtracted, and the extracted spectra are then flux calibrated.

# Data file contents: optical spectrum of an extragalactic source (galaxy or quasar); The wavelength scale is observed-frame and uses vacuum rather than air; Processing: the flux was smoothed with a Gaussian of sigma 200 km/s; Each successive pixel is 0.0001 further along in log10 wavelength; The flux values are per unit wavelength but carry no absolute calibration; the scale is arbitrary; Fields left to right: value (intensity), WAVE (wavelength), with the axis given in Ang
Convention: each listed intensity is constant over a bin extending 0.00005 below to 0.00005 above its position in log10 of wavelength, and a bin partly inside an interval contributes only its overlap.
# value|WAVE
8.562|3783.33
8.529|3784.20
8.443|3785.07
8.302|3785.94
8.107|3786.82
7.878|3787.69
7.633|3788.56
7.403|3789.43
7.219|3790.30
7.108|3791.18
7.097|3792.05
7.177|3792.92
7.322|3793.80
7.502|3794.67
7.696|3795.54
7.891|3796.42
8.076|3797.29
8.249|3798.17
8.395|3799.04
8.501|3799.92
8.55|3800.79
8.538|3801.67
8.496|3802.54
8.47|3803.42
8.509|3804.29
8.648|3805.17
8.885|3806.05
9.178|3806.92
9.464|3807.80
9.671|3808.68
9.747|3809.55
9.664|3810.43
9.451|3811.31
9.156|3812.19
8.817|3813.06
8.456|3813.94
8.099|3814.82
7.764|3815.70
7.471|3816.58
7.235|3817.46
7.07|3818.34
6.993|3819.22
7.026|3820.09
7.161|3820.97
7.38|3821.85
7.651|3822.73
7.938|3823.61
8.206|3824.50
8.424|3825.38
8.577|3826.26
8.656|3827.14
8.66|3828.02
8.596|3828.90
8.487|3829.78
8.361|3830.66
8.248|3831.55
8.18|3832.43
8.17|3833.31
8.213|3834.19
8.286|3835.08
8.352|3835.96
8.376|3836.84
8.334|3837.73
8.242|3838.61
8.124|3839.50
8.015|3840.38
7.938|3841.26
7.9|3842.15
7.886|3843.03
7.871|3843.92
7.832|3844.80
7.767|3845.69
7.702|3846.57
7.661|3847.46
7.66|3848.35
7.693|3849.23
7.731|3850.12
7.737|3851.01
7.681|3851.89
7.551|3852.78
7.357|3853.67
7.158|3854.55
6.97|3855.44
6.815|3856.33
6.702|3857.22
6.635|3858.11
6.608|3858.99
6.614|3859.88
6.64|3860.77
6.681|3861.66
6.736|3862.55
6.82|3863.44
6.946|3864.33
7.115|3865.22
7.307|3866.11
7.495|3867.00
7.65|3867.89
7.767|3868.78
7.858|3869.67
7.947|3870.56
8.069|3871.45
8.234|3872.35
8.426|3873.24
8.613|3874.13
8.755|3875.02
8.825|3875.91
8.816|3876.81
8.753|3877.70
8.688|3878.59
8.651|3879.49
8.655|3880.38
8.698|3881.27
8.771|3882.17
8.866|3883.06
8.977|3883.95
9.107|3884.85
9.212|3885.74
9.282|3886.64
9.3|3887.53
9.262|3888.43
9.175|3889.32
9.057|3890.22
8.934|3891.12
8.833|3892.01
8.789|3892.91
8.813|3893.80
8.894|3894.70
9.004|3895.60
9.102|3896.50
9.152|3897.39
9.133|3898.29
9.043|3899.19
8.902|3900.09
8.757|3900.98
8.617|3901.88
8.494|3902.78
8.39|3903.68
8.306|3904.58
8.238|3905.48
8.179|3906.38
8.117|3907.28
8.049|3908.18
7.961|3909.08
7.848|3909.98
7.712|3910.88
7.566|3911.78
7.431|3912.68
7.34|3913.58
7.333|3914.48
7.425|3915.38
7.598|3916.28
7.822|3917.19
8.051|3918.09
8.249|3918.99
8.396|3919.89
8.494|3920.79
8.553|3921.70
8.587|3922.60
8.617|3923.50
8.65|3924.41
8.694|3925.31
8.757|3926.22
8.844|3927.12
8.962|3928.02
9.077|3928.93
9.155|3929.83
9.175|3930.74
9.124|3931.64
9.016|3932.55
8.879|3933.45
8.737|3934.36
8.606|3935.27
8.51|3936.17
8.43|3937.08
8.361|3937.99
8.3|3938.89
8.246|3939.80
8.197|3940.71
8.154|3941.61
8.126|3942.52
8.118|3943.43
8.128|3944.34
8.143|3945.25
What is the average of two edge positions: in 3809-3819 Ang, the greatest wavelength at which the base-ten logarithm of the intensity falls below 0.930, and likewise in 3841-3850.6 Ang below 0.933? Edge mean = 3834.2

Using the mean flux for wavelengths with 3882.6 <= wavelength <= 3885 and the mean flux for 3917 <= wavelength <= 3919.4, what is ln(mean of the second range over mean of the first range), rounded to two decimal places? -0.11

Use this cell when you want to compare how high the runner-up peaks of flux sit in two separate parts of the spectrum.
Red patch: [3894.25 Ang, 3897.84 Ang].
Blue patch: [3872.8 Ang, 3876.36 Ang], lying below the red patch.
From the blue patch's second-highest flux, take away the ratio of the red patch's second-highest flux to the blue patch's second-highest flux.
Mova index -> 7.7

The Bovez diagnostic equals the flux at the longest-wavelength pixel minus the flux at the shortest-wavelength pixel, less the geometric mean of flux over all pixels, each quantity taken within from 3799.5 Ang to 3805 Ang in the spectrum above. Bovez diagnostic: -8.50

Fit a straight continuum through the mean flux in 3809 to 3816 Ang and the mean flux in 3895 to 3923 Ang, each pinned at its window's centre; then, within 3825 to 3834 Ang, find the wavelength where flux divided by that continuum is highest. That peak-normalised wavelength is 3828.02 Ang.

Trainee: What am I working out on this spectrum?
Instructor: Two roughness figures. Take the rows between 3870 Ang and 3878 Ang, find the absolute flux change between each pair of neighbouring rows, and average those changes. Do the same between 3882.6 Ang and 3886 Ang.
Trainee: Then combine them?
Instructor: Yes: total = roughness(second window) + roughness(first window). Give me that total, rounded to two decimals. 0.23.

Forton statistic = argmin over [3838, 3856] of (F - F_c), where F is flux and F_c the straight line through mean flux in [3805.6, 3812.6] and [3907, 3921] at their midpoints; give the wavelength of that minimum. 3855.44 Ang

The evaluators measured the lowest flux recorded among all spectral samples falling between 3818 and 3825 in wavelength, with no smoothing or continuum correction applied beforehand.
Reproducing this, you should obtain 6.993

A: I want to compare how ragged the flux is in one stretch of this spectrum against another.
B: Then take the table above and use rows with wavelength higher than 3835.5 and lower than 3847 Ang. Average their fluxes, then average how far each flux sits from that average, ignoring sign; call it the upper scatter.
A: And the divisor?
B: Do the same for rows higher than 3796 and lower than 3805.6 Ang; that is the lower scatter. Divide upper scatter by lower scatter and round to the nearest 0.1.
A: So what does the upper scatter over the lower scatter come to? 1.1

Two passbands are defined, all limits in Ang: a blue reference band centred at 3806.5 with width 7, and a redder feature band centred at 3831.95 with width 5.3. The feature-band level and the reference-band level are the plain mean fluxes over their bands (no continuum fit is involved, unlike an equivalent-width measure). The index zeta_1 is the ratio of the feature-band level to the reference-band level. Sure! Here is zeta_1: 0.91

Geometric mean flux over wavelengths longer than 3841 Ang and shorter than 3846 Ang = 7.9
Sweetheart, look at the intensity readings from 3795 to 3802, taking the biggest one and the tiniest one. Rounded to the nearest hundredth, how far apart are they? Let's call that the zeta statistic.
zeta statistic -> 0.85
